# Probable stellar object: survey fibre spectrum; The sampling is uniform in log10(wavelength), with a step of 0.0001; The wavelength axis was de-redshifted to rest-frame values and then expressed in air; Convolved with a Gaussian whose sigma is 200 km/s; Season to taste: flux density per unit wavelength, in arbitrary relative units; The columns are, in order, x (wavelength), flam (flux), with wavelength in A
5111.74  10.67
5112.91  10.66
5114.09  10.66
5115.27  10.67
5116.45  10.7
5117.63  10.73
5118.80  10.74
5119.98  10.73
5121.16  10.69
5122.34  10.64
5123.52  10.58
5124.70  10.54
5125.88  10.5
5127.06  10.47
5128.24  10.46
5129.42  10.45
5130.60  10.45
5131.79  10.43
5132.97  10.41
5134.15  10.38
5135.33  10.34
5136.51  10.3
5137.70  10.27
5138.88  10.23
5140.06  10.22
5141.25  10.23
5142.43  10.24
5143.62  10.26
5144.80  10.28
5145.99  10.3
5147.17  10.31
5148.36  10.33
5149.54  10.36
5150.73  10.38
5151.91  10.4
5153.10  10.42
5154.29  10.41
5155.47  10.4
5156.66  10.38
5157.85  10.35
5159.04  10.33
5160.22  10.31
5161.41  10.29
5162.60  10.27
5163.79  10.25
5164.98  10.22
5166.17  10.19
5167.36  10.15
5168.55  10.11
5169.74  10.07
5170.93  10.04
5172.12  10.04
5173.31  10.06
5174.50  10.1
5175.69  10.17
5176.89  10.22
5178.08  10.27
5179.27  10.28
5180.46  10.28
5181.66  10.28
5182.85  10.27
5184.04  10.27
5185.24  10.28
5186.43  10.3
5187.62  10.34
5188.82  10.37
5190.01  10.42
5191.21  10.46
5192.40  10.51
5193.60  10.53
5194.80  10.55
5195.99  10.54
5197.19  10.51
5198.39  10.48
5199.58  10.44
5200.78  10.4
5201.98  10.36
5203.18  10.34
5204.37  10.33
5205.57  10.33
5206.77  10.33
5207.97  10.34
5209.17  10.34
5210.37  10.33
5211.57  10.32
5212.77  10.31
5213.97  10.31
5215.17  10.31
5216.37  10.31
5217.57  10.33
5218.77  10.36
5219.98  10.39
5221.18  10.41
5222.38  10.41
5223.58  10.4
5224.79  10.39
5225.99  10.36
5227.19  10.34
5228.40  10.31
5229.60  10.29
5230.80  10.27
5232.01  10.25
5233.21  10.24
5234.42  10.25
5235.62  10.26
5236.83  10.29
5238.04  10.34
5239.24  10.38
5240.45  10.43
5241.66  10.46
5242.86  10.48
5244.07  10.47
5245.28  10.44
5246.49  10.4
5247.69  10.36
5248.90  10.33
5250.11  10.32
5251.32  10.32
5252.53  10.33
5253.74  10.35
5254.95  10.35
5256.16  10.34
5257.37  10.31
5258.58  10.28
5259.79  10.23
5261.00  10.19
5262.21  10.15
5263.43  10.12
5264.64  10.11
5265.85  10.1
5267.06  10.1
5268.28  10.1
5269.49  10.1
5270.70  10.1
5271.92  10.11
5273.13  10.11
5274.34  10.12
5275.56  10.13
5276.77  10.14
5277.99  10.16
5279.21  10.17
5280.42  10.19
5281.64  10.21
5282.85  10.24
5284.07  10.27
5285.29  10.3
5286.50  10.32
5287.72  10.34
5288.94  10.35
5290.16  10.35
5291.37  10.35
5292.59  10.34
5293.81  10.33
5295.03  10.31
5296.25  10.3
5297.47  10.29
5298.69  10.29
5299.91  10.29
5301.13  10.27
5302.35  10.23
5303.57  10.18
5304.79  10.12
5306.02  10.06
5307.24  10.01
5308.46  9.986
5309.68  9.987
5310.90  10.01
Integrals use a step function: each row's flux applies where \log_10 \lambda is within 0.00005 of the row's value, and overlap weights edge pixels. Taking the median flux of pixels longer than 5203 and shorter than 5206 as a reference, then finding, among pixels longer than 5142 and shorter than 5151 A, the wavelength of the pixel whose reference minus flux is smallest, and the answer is 5150.73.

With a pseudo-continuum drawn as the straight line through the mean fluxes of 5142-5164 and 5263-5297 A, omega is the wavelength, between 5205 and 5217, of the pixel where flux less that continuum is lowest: 5212.77 A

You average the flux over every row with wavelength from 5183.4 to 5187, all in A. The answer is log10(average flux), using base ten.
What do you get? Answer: 1.01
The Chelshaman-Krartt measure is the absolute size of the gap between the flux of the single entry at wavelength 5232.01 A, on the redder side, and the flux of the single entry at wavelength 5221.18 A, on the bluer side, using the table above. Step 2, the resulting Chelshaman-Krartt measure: 0.16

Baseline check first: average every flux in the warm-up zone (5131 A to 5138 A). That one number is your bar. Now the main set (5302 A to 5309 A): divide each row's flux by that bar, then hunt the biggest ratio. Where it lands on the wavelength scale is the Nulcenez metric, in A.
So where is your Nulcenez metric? 5302.35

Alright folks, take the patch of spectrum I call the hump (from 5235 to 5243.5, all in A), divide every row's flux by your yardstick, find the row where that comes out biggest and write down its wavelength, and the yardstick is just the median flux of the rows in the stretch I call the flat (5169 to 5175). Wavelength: 5242.86 A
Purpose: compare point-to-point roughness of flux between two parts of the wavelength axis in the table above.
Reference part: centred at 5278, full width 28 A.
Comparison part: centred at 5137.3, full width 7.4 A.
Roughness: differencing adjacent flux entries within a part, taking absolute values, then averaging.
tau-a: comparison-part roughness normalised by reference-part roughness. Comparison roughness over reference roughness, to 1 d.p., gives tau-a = 2.7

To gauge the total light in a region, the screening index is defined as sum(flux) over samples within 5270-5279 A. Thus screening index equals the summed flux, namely 71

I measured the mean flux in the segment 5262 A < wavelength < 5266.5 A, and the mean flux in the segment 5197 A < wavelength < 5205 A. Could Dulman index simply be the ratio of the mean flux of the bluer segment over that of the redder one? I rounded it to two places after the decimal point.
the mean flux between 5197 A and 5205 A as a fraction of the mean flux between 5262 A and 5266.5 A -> 1.03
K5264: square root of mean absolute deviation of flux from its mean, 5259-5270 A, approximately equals 0.19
